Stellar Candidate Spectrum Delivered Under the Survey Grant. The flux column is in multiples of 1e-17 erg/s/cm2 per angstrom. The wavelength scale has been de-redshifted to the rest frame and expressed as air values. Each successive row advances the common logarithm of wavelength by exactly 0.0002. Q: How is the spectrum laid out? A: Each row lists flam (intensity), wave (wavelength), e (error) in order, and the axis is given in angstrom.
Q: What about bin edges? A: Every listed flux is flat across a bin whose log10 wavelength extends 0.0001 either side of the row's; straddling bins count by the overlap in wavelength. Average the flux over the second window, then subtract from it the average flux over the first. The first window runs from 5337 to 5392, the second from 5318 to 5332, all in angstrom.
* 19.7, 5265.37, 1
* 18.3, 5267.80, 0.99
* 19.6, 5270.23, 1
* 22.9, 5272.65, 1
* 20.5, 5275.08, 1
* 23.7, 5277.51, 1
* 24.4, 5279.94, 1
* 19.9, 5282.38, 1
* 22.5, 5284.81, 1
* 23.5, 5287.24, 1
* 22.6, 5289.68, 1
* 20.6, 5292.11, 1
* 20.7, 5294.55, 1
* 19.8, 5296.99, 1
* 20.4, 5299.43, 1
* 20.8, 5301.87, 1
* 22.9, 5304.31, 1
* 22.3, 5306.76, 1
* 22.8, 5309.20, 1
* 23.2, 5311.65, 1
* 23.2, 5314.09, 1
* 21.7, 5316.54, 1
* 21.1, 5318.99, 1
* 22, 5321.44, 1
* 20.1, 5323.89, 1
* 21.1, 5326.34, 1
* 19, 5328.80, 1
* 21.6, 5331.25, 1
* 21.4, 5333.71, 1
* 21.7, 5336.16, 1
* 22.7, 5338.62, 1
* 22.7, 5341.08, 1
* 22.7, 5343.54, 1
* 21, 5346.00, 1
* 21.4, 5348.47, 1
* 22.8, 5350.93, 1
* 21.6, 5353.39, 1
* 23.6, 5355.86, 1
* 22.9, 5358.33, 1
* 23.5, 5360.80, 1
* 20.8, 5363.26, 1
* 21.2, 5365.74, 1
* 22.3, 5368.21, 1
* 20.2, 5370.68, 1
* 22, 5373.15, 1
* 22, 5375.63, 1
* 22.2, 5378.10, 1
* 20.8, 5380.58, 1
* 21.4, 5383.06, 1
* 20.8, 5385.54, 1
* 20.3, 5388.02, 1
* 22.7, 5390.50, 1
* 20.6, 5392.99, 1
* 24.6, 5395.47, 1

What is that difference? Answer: -1.1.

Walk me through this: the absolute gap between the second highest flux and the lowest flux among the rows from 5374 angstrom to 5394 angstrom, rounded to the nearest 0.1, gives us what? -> 1.9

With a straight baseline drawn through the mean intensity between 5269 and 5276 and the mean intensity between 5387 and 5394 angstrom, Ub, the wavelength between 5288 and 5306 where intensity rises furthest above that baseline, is 5304.31 angstrom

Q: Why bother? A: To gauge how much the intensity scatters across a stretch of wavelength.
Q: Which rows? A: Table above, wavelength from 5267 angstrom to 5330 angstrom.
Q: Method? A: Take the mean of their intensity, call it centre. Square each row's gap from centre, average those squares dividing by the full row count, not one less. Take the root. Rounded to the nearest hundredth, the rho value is 1.57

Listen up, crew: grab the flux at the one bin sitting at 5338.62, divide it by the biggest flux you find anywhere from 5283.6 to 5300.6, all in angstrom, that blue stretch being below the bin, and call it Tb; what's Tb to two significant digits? 0.97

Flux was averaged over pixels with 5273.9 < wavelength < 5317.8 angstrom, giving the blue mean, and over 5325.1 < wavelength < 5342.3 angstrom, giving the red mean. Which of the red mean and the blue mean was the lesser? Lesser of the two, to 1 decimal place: 21.5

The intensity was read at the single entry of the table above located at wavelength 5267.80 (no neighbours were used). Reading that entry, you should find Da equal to 18.3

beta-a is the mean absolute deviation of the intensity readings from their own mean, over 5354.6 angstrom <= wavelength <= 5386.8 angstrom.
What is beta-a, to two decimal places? 0.88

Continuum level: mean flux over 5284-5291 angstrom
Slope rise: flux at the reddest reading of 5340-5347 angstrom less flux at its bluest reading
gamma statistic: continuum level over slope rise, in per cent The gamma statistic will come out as -1345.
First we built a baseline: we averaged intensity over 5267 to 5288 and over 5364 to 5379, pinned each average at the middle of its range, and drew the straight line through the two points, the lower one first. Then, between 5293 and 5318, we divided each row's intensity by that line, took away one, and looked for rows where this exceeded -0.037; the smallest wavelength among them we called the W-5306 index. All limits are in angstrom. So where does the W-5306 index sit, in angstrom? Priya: 5304.31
